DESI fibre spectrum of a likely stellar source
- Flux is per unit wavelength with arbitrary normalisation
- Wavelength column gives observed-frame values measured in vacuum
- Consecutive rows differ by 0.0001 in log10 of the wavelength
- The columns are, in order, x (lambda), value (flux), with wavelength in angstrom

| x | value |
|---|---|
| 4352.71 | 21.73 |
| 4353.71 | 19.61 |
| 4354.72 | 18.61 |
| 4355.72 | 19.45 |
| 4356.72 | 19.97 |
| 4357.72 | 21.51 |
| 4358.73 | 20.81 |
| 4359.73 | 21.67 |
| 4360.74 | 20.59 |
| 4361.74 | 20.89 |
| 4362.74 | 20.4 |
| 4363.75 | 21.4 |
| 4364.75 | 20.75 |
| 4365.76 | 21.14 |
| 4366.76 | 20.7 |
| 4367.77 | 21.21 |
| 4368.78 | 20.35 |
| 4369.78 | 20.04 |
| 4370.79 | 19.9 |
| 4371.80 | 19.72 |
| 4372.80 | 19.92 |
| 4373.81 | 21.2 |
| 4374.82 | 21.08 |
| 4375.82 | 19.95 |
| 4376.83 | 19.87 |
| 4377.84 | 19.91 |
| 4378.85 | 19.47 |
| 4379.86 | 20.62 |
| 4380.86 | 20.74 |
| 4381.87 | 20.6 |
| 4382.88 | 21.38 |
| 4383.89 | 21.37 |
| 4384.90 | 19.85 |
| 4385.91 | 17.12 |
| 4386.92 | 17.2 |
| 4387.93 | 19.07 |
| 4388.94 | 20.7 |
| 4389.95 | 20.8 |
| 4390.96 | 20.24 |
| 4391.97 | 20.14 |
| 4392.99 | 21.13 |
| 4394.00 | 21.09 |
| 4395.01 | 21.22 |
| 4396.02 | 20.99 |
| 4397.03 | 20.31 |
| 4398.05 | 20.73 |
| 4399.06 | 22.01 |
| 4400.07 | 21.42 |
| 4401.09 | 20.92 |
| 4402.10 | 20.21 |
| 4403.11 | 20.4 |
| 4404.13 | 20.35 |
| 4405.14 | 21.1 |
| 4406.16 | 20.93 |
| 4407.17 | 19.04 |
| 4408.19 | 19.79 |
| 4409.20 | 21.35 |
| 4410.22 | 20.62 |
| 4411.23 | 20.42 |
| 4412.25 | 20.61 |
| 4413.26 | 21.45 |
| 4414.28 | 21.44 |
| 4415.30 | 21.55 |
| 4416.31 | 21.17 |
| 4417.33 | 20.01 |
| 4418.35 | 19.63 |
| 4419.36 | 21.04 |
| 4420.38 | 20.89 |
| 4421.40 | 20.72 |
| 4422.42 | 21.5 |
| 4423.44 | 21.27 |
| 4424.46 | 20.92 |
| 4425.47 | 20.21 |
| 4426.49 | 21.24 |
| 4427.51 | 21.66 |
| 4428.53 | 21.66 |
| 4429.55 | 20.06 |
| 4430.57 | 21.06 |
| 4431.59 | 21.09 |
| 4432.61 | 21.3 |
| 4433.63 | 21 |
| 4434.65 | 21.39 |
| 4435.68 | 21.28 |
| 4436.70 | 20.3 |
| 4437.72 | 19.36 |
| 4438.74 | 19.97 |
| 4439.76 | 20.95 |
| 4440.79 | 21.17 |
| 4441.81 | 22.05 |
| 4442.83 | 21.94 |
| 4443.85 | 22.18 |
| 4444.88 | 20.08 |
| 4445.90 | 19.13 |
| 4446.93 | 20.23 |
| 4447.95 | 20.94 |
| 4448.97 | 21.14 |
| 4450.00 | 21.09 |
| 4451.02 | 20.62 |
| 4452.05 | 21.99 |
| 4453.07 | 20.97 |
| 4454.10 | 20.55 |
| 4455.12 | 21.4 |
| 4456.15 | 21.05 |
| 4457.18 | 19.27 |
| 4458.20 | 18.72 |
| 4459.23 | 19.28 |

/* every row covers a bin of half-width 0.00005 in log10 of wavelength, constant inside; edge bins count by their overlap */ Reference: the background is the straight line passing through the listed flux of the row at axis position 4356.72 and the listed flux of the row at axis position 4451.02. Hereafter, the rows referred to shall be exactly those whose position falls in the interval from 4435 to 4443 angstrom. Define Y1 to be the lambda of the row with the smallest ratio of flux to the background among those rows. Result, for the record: 4437.72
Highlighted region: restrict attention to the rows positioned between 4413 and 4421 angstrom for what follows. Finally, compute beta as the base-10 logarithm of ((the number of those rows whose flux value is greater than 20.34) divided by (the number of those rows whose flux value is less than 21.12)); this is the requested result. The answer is 0.18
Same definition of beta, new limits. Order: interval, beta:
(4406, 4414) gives 0.00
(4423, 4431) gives 0.18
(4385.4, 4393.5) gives -0.37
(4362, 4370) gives 0.15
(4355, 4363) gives 0.00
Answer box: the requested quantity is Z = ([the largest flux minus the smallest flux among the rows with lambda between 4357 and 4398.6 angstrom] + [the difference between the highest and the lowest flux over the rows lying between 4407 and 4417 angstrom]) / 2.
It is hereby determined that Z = 3.5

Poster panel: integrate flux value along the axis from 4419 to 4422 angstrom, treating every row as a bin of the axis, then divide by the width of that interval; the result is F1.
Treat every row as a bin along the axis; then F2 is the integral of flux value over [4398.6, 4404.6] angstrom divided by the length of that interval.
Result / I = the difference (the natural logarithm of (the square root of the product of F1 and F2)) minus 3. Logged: 0.038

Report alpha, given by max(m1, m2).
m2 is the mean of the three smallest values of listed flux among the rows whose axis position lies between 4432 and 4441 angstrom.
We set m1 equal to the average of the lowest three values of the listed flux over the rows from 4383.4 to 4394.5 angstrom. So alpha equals 19.9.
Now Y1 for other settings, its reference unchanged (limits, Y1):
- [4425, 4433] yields 4429.55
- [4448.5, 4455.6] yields 4454.10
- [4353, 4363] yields 4354.72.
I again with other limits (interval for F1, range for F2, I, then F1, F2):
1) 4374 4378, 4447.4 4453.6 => 0.031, 20.3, 21.1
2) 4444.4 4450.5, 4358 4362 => 0.031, 20.4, 21.0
